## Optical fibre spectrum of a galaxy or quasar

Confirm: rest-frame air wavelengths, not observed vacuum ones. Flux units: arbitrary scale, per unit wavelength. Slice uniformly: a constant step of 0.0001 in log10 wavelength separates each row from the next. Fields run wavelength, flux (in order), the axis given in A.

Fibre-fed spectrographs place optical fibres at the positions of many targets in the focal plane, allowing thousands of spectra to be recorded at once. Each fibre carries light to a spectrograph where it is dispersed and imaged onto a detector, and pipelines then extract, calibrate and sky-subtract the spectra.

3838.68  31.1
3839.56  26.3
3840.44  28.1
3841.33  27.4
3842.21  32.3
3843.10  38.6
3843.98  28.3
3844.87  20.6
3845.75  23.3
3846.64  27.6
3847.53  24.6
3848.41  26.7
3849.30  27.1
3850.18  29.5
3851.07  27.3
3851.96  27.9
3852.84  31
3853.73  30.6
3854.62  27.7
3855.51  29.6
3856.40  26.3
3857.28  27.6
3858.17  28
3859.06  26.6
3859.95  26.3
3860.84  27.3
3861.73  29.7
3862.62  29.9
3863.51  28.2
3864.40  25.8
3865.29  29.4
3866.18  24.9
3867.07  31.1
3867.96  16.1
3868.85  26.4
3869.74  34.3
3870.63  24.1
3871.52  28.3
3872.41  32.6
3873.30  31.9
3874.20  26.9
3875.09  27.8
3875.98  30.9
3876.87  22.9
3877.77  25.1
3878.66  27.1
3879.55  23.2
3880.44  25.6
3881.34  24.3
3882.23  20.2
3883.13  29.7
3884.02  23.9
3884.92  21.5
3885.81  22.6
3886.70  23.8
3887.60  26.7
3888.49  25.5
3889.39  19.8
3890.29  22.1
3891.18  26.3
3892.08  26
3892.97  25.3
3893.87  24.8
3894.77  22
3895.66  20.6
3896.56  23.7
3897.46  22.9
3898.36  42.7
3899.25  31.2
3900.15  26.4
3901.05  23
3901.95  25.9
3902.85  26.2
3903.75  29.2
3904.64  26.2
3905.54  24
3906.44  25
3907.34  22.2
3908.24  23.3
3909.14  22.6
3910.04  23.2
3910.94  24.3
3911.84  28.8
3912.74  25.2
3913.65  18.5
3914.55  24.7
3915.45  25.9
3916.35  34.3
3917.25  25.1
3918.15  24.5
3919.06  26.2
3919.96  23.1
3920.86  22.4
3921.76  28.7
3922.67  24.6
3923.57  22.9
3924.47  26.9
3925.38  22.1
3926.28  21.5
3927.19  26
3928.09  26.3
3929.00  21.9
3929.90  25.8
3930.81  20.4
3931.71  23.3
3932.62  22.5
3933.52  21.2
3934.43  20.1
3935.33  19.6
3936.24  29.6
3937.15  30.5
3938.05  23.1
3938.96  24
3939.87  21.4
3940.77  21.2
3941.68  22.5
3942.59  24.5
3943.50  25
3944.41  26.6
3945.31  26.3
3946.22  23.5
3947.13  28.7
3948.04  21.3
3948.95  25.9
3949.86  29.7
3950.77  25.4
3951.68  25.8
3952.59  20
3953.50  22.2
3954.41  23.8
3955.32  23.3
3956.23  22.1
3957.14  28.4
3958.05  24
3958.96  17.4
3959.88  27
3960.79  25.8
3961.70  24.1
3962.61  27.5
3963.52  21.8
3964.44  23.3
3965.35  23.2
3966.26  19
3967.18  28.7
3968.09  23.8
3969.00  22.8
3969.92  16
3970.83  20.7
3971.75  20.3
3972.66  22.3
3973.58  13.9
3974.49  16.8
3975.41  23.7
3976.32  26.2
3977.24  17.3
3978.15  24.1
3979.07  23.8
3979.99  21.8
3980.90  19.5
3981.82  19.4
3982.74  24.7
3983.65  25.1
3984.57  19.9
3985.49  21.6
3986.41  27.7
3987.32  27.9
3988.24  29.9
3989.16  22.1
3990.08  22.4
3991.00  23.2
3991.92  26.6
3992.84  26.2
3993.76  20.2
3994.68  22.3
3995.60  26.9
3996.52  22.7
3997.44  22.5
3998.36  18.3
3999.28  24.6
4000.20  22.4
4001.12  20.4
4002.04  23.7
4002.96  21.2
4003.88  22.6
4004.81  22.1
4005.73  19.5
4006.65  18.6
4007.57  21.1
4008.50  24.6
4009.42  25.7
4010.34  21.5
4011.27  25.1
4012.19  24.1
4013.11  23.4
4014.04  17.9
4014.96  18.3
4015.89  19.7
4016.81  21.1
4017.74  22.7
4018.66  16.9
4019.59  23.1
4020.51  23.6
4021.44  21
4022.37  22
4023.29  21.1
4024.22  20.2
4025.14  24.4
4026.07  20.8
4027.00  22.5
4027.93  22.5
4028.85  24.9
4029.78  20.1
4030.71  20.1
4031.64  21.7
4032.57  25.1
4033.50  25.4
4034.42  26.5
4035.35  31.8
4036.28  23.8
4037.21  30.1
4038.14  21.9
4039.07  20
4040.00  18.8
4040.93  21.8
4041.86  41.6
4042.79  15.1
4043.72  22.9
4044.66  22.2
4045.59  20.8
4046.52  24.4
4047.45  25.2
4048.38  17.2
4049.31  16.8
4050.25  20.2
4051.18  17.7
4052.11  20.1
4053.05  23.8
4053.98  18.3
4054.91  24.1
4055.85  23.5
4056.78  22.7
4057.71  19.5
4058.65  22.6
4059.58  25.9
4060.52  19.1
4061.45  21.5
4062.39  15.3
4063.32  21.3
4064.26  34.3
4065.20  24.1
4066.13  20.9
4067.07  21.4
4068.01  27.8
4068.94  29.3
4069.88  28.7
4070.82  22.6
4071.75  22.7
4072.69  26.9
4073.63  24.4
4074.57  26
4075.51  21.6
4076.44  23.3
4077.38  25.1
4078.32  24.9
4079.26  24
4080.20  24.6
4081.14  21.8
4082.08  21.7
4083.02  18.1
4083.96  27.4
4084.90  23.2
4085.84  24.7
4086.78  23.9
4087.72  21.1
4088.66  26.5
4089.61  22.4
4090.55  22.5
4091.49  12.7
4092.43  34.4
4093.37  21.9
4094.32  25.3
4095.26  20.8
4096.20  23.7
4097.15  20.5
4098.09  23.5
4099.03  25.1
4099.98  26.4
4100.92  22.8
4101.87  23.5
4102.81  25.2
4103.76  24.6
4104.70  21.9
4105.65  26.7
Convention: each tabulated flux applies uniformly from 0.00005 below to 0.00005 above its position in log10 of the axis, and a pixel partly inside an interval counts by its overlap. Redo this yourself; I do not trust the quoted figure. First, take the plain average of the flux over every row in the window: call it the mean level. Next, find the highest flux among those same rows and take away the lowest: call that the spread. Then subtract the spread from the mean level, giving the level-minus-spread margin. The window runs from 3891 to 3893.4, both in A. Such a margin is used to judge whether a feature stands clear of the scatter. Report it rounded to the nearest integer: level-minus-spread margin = 25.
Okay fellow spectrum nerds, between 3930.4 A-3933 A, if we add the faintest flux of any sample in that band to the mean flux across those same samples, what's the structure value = 42.5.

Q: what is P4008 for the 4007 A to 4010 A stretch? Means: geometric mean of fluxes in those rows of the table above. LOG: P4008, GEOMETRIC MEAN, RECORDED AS 23.7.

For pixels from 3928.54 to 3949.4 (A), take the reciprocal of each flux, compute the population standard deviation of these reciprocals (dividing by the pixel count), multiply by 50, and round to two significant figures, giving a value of 0.25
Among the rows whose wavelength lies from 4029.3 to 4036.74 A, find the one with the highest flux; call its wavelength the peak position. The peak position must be 4035.35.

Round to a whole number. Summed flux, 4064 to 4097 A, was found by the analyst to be 845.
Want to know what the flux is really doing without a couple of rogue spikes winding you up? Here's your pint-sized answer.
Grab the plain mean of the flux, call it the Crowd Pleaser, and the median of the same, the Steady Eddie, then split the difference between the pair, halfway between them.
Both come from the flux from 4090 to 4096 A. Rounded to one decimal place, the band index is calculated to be 22.6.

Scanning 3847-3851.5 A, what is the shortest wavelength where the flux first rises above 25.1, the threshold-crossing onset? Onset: 3848.41 A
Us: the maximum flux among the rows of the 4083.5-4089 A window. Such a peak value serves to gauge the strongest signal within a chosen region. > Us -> 27.4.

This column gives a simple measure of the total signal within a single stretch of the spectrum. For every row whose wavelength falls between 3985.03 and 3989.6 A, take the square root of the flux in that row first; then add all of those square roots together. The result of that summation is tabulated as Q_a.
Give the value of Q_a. 25.4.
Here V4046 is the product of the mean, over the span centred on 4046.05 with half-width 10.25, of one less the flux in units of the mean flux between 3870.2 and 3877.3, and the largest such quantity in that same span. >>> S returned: 0.10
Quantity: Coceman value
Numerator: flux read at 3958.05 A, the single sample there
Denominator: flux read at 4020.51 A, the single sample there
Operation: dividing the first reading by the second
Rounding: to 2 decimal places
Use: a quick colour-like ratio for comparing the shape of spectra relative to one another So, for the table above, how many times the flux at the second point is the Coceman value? 1.02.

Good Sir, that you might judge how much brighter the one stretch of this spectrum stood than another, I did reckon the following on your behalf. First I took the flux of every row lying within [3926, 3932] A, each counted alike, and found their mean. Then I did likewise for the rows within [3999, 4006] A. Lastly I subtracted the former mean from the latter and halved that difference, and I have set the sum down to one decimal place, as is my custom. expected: -0.8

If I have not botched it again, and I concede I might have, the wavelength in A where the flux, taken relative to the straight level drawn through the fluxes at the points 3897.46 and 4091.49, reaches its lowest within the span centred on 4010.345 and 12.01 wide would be 4014.04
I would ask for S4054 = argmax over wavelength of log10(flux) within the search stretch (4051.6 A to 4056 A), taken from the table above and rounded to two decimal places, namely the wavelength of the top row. 4054.91 A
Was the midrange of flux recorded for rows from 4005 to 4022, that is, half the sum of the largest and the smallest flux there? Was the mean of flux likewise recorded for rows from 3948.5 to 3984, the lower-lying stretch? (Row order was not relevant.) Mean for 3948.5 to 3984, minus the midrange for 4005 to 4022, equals 1.5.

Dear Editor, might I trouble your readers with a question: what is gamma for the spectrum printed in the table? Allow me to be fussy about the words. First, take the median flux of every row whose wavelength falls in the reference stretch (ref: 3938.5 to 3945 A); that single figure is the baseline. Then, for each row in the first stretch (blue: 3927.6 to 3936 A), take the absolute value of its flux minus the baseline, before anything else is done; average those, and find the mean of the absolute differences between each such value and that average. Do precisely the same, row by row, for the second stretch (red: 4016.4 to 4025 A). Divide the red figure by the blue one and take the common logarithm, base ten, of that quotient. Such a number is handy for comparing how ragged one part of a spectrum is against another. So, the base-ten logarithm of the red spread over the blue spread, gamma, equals 0.15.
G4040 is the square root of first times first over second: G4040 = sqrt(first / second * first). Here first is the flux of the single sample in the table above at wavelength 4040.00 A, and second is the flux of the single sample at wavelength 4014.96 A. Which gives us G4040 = 4.4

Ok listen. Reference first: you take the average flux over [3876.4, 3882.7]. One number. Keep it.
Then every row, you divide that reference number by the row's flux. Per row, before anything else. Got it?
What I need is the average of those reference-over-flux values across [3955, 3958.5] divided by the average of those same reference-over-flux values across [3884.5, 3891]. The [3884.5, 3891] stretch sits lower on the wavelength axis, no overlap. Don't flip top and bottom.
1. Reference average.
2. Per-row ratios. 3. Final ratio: 0.95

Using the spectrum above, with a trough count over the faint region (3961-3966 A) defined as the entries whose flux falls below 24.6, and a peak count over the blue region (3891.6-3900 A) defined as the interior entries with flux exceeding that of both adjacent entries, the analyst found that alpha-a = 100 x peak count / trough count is 50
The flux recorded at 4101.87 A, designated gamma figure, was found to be 23.5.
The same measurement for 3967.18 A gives 28.7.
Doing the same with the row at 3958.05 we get 24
